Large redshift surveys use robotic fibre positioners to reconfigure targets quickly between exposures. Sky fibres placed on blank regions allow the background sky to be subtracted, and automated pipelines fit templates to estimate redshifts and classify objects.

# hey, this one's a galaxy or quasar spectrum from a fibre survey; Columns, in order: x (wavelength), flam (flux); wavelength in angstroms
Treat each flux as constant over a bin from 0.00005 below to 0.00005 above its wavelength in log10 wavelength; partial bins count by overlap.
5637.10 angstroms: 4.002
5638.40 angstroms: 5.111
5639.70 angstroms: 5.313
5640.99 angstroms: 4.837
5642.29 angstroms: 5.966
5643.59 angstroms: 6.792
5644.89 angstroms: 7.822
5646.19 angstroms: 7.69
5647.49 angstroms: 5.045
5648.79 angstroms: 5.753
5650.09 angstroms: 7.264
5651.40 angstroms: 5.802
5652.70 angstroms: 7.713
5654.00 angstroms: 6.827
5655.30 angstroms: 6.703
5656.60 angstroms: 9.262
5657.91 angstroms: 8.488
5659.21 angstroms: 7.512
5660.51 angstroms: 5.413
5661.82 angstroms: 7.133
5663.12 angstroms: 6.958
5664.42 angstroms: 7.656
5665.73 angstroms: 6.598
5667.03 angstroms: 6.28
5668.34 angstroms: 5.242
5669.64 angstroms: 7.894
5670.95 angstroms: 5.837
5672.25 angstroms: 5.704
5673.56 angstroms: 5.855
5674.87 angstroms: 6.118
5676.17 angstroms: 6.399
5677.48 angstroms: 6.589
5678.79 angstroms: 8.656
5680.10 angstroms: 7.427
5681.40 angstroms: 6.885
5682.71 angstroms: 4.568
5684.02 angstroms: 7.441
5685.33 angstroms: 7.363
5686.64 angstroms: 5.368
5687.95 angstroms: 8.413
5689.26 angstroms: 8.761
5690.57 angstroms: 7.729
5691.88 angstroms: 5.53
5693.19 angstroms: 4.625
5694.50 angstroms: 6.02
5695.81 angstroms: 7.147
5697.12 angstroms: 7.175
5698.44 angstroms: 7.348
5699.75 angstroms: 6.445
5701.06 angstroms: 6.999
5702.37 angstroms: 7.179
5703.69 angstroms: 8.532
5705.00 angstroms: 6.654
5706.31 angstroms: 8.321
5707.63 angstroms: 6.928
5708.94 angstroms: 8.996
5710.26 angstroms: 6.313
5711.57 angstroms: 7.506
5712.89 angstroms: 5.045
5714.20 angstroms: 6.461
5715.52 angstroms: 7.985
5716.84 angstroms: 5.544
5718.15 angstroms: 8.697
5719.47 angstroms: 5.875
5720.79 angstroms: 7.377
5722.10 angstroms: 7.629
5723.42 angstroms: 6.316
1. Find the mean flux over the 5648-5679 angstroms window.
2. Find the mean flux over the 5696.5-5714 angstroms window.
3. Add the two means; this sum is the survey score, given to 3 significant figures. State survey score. 14.0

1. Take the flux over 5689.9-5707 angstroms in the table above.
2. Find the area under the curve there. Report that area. 118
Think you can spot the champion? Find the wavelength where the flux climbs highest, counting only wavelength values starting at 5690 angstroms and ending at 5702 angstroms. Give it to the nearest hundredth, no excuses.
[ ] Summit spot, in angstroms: 5690.57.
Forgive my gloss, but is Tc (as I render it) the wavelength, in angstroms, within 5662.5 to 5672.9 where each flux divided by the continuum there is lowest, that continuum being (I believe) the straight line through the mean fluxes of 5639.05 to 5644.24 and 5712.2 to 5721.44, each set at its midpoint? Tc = 5668.34 angstroms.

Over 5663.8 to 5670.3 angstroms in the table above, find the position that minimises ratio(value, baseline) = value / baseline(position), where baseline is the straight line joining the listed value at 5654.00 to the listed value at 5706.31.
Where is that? 5668.34 angstroms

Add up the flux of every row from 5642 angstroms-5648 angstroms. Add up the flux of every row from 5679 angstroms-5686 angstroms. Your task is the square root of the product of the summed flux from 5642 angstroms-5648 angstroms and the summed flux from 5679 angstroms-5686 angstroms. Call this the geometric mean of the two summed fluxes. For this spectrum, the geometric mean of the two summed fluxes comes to 33.5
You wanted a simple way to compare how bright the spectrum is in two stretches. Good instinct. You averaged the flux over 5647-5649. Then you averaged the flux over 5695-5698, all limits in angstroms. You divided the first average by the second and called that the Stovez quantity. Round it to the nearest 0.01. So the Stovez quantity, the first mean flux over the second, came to 0.75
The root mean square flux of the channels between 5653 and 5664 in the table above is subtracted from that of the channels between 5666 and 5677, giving -1.2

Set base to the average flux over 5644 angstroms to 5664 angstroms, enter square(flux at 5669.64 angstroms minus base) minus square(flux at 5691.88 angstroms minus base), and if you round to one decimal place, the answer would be -1.5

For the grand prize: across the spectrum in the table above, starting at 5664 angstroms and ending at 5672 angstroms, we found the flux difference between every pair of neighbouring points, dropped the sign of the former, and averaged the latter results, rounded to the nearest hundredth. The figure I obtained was 1.42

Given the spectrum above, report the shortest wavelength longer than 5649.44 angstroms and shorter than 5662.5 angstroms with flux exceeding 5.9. 5650.09 angstroms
